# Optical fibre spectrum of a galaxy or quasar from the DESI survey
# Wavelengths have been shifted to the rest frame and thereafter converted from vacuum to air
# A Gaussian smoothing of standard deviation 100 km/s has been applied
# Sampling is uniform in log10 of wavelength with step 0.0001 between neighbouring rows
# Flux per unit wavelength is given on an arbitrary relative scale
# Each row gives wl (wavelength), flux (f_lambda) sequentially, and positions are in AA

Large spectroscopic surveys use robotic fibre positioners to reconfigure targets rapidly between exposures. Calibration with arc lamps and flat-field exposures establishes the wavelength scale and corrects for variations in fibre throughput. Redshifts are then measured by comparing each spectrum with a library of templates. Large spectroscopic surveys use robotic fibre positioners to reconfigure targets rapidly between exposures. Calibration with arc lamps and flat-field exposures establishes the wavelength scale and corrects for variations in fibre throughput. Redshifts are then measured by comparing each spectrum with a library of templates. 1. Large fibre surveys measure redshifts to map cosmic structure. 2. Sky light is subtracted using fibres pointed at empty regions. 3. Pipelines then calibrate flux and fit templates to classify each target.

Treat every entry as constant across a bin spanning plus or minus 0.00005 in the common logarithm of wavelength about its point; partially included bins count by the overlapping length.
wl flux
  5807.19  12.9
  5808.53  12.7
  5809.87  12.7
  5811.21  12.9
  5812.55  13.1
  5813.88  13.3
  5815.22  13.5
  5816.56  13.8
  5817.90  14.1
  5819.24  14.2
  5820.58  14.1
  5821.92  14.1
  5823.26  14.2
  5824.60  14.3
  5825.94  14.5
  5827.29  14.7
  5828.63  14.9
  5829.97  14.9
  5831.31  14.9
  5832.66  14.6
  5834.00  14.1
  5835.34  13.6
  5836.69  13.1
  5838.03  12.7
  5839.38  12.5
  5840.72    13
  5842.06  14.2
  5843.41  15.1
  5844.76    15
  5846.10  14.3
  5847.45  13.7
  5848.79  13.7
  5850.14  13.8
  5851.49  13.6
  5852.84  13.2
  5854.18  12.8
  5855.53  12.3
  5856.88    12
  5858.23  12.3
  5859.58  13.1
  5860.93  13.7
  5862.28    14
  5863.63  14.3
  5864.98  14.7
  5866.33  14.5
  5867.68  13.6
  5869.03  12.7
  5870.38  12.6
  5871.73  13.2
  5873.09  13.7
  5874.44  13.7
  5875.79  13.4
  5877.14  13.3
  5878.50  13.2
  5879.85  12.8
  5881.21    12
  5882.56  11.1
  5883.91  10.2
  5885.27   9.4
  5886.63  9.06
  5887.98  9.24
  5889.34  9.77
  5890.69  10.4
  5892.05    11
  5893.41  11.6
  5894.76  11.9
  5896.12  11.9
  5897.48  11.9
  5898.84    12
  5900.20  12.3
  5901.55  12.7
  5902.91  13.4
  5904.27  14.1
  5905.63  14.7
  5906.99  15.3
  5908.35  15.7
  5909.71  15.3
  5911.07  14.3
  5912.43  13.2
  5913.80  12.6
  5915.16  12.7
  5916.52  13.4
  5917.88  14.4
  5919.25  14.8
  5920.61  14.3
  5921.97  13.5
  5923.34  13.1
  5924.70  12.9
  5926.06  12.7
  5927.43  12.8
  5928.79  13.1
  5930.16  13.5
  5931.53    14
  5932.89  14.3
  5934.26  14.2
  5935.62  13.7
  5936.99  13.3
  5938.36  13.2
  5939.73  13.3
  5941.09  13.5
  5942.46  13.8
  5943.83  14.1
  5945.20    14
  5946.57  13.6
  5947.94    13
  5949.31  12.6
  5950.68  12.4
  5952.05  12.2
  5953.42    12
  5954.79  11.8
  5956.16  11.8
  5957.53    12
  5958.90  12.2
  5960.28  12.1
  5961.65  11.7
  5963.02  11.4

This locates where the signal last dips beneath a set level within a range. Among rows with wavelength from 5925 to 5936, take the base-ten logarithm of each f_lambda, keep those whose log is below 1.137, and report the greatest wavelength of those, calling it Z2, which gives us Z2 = 5935.62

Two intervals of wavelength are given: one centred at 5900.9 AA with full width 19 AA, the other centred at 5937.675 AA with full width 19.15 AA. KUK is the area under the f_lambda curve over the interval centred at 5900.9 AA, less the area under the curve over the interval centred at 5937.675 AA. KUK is -12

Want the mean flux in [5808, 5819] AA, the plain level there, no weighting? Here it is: 13.3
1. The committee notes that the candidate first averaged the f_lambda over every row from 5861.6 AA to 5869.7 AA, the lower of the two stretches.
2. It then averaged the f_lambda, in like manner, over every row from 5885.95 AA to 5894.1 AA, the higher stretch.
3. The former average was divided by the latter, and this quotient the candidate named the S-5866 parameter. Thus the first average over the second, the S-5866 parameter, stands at 1.37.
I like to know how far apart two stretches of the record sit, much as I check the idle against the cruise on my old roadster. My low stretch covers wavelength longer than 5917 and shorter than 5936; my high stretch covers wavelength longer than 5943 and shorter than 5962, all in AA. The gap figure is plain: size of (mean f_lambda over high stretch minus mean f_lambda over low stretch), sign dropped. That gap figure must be 1.1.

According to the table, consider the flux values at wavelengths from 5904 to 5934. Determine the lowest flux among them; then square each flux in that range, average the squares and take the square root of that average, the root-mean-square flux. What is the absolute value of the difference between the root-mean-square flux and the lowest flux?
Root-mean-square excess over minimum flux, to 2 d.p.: 1.28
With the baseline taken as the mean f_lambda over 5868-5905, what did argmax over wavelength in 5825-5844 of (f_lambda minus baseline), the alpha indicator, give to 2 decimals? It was 5843.41 AA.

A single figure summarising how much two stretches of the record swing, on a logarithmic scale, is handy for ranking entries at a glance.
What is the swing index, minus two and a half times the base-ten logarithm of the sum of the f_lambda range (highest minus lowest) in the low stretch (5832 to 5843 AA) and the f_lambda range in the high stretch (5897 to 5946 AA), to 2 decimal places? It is -1.93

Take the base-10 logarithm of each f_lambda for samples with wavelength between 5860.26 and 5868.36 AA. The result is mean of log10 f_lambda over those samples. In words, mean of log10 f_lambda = 1.150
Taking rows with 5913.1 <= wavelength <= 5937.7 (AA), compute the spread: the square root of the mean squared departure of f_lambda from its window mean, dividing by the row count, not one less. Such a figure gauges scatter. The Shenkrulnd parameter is 0.66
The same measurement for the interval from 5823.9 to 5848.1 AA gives 0.81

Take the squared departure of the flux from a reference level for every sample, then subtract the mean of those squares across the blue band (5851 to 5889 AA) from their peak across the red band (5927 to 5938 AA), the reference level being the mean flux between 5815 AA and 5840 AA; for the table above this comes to -3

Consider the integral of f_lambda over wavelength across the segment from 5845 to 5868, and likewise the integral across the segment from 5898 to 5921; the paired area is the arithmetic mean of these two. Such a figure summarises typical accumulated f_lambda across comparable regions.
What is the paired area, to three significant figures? 315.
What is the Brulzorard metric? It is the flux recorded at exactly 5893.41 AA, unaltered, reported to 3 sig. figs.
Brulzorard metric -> 11.6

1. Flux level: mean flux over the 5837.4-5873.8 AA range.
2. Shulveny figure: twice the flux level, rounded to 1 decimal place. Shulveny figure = 27.0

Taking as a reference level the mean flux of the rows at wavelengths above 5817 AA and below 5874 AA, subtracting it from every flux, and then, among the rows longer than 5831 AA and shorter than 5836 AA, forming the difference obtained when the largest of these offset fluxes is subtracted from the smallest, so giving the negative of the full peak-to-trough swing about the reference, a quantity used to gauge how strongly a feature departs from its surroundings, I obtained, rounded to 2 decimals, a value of -1.30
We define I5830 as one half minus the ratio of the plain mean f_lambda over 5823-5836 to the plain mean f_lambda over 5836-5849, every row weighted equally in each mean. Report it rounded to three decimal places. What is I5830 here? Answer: -0.554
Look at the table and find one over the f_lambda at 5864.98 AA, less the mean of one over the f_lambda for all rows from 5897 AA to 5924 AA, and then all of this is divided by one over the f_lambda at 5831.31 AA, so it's -0.08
